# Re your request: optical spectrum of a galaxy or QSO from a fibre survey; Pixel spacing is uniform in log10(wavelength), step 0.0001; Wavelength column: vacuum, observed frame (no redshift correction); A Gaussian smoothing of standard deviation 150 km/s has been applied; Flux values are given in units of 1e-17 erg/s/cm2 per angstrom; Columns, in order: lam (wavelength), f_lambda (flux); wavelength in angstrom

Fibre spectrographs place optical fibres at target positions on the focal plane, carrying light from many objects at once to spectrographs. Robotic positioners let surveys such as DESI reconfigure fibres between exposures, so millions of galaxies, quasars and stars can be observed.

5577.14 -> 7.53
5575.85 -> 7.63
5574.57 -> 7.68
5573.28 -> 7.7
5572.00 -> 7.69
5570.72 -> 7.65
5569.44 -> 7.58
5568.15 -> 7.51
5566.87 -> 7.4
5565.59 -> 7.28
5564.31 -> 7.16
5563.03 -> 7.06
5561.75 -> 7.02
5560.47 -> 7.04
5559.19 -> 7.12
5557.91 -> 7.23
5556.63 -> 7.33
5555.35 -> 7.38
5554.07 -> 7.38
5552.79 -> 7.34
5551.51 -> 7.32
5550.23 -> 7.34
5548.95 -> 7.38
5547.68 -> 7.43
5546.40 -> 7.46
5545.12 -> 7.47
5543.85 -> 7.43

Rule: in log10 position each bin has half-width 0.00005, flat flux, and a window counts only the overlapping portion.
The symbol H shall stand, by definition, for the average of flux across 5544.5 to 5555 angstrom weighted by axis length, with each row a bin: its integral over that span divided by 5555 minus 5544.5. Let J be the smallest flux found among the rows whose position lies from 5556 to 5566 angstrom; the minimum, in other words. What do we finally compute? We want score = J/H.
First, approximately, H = 7.39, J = 7.02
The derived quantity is 0.95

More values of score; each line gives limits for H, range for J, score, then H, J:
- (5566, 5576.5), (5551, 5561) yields 0.93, 7.59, 7.04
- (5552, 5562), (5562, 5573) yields 0.98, 7.24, 7.06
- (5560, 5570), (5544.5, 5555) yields 1.01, 7.26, 7.32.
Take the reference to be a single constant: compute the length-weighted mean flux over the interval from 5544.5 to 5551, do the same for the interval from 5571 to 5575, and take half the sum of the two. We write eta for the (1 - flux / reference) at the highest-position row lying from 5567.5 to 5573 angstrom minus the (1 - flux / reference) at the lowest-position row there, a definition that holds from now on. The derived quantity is -0.024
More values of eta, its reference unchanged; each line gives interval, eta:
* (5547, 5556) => 0.007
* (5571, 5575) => 0.001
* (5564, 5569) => -0.046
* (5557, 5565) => 0.009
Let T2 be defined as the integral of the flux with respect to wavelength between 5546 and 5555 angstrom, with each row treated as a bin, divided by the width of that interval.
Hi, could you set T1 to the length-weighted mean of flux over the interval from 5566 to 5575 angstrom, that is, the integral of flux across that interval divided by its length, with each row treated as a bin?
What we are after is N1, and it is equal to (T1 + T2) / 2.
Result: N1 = 7.48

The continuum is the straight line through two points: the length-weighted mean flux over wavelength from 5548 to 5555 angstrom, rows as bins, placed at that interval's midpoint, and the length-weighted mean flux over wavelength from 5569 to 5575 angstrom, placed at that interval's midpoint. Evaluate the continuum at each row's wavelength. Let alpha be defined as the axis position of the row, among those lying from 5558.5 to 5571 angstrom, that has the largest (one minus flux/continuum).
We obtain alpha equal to 5561.75 angstrom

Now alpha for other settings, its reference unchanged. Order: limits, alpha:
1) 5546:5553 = 5551.51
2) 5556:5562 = 5561.75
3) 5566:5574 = 5566.87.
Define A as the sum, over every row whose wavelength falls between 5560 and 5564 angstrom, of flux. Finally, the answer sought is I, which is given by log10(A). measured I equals 1.32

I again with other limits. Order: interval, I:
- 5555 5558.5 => 1.34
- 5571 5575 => 1.36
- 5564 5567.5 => 1.34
